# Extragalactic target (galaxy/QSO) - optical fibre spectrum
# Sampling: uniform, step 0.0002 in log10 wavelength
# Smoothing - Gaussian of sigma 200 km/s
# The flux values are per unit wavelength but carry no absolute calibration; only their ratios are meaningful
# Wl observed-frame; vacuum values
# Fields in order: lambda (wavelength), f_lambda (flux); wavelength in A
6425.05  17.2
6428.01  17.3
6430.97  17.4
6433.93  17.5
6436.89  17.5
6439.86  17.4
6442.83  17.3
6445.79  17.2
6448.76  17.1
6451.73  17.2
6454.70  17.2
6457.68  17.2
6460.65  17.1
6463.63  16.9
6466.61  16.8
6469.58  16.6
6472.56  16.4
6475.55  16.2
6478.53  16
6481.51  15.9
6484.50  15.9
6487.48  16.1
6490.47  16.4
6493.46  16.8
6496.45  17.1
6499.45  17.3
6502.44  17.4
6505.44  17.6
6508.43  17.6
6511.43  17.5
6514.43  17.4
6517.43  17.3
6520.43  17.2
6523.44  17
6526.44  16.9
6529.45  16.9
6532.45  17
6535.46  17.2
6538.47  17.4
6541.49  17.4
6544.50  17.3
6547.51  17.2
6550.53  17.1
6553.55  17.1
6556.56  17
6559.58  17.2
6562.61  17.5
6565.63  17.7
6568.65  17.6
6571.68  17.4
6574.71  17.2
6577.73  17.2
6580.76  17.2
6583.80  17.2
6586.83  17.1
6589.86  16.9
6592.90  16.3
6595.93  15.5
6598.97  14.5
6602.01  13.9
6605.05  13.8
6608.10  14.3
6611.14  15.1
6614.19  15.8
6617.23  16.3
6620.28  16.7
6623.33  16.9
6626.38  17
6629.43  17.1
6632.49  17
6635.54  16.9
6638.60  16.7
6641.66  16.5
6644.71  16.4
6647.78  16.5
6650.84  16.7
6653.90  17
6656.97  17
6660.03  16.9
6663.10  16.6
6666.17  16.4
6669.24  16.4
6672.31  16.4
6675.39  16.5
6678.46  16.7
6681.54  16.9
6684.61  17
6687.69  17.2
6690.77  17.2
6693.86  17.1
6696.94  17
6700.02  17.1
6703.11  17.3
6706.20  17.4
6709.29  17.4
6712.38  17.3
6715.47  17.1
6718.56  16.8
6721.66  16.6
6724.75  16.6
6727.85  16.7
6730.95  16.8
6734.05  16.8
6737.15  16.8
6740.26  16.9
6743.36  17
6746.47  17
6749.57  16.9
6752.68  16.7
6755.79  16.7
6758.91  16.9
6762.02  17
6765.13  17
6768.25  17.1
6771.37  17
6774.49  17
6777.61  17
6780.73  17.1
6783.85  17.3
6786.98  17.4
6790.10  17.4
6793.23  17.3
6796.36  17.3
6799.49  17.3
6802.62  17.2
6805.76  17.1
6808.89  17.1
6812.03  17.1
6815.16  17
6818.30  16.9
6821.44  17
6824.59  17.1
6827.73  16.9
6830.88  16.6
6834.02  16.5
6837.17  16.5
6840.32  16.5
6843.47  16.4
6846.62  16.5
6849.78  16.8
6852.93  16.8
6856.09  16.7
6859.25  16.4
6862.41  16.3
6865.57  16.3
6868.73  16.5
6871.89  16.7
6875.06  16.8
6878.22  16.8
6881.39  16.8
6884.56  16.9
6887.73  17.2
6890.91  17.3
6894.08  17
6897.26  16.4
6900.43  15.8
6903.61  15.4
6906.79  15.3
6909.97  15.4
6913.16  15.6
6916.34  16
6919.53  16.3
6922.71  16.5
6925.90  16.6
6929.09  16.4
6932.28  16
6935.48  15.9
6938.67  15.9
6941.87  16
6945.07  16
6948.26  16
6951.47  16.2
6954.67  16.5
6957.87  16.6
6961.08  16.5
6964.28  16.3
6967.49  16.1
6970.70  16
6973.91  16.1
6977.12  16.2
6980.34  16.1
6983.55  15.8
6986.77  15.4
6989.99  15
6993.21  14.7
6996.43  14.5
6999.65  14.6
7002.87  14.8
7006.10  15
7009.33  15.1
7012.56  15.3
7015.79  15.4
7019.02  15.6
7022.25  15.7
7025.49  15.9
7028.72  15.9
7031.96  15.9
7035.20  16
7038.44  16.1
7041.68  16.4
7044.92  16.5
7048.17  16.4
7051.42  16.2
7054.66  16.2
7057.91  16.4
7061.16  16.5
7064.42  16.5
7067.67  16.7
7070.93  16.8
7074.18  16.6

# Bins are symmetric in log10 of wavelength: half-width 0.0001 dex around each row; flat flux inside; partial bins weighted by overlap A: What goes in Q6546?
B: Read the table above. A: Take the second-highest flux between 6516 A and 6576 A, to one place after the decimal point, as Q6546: 17.6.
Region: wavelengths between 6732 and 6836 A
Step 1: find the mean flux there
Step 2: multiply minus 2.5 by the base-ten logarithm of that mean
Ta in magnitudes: -3.08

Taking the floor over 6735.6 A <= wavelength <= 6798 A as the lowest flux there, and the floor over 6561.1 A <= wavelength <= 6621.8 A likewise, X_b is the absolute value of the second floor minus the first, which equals 2.9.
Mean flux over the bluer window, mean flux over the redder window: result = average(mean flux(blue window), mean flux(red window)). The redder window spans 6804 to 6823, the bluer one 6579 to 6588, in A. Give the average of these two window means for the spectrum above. 17.1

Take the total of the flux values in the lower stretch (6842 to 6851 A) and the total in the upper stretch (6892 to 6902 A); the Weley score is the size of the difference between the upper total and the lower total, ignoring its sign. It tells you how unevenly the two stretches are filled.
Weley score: 0.5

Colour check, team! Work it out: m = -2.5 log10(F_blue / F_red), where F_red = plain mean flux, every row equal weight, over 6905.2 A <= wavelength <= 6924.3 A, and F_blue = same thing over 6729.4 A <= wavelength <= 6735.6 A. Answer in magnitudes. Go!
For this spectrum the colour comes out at -0.063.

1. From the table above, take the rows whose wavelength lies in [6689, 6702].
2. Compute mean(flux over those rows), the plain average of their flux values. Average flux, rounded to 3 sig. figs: 17.1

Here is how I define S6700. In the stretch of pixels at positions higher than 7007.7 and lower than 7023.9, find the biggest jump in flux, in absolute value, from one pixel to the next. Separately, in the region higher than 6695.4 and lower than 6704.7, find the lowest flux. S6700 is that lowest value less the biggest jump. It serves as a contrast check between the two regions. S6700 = 16.8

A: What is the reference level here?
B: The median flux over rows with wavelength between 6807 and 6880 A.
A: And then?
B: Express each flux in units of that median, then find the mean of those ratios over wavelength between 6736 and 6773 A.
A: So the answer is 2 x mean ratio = 2.03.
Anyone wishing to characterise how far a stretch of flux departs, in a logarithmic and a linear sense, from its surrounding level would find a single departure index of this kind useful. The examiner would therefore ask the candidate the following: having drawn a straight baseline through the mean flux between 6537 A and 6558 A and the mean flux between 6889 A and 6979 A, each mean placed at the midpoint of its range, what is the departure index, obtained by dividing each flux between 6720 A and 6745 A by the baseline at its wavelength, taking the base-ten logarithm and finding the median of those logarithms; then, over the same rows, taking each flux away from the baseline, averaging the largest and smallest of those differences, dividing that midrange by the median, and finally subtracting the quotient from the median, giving 39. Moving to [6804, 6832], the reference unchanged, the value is 29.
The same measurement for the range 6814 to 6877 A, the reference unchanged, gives 45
